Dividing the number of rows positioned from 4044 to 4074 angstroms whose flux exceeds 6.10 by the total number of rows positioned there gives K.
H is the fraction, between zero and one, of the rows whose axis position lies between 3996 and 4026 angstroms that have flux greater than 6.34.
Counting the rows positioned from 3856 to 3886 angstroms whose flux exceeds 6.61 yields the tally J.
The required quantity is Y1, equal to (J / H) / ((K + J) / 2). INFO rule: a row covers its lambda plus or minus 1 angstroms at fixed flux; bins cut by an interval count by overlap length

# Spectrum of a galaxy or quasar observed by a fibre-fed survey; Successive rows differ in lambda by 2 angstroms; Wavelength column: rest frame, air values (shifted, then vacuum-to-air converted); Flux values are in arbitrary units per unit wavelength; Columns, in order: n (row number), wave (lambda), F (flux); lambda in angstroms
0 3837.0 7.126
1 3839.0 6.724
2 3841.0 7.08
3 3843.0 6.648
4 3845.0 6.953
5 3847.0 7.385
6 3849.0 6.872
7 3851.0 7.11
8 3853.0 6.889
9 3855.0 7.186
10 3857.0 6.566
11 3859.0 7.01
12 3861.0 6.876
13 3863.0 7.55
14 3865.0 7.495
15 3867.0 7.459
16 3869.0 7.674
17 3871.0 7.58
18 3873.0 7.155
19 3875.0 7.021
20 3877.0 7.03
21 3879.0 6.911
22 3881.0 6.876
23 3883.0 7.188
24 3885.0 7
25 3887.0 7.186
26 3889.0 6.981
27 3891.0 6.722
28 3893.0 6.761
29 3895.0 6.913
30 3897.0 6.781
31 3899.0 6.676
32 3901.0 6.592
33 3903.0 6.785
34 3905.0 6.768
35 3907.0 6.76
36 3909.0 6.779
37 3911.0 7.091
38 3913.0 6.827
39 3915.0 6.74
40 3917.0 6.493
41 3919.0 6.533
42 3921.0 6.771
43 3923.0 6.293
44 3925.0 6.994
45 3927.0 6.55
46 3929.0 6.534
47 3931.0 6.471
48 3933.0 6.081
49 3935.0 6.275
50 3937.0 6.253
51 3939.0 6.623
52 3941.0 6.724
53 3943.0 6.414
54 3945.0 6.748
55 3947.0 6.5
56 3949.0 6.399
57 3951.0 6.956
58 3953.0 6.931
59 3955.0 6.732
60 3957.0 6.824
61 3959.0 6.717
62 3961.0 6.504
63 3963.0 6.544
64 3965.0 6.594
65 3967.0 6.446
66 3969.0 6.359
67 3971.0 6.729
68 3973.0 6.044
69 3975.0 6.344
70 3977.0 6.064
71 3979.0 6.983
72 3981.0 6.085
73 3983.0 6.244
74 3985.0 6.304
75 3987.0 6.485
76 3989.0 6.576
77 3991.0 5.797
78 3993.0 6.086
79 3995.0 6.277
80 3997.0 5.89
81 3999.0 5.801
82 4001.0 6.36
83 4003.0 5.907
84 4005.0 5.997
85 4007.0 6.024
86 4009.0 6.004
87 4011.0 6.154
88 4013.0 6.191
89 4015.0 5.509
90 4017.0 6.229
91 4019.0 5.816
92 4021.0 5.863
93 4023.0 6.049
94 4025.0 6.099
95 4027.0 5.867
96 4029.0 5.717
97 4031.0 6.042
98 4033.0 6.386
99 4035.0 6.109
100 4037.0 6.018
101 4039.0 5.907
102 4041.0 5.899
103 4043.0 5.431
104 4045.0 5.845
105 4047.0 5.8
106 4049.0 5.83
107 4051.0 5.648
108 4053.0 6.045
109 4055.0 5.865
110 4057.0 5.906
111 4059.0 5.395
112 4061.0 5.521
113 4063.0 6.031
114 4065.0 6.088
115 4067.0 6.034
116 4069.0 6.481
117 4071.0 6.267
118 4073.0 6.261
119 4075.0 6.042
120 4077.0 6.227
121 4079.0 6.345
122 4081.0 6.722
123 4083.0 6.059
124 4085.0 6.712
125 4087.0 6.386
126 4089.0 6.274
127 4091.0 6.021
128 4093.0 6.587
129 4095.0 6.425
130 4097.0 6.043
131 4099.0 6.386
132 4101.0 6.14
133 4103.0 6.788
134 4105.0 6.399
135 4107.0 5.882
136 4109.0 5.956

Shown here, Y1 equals 30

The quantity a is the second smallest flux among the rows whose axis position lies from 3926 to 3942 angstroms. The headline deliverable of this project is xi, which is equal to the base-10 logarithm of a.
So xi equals 0.796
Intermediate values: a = 6.253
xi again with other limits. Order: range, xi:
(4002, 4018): 0.771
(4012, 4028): 0.765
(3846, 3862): 0.837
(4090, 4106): 0.781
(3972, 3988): 0.783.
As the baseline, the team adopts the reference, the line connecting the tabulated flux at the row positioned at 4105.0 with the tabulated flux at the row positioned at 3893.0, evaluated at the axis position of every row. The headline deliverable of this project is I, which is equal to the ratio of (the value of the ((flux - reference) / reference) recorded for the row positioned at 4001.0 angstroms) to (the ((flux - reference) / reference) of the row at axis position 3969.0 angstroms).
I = 0.80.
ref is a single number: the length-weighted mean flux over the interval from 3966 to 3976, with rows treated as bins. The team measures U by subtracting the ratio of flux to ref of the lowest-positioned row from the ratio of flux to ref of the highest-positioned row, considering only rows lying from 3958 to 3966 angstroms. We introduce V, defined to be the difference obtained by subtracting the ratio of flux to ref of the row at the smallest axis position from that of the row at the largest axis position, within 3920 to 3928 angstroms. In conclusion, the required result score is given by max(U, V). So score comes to -0.02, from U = -0.02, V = -0.035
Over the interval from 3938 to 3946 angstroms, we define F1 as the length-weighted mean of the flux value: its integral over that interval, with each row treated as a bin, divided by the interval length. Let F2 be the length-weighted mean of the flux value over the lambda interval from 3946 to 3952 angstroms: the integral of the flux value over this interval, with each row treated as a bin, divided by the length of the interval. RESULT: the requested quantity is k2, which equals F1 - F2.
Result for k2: 0.0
